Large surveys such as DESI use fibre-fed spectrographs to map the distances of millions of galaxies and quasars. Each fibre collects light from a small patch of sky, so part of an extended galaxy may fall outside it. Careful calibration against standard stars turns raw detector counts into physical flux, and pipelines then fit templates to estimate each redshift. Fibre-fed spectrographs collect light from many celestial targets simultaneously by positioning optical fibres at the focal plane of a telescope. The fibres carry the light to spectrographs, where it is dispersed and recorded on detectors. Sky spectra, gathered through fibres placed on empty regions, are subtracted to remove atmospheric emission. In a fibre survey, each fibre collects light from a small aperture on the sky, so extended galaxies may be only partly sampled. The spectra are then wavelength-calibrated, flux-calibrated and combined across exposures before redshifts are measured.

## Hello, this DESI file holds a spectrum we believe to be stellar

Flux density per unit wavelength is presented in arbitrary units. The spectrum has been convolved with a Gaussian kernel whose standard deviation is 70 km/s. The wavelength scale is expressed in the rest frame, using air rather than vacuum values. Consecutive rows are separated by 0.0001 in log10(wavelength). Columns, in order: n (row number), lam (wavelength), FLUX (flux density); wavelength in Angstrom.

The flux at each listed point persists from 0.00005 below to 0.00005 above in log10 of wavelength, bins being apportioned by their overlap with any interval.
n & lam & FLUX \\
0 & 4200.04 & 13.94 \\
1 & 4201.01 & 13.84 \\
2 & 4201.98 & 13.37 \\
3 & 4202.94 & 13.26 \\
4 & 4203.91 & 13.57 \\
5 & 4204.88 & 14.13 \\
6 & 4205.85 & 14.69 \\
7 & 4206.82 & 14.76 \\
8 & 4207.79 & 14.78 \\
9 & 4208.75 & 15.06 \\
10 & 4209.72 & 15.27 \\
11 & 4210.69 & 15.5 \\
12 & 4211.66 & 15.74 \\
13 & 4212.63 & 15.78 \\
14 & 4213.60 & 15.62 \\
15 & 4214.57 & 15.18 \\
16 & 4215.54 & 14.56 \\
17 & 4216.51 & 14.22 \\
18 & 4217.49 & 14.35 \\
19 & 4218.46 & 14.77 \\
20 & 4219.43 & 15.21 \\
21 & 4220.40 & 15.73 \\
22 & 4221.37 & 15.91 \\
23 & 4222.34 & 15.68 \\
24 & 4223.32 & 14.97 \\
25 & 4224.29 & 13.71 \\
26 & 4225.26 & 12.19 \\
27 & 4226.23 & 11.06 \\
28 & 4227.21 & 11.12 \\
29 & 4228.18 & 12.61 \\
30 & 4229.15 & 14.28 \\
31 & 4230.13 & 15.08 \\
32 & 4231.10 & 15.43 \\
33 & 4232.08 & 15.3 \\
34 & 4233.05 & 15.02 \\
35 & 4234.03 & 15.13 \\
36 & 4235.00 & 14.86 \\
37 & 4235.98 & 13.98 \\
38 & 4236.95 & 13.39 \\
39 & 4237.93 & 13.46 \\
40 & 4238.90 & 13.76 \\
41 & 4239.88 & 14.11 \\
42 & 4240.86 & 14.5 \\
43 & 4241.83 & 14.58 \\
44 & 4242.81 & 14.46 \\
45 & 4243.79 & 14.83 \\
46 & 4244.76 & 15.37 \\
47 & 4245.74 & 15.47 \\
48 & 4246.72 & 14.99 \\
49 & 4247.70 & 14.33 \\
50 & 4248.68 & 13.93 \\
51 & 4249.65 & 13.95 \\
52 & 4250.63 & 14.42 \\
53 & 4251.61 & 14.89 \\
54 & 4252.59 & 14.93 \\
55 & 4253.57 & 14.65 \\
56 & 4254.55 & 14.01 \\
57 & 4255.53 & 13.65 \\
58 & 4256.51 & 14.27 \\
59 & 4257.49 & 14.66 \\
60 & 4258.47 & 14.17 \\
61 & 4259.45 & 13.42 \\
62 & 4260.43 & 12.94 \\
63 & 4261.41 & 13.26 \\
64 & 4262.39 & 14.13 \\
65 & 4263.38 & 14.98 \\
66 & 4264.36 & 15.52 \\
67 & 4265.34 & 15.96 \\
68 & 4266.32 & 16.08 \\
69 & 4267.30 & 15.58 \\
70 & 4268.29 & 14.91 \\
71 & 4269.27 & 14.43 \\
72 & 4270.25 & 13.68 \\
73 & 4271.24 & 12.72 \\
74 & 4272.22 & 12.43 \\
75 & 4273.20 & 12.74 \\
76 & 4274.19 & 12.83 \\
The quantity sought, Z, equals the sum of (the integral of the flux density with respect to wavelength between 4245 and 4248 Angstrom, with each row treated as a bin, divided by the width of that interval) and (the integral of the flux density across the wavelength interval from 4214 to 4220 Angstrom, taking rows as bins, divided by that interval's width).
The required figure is 29.7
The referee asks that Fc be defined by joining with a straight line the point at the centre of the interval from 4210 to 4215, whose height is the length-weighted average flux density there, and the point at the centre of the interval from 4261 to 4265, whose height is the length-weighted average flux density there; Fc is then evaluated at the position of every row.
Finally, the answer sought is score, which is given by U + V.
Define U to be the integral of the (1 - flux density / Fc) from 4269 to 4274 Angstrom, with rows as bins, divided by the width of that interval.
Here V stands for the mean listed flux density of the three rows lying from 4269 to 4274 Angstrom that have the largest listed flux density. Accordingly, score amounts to 13.7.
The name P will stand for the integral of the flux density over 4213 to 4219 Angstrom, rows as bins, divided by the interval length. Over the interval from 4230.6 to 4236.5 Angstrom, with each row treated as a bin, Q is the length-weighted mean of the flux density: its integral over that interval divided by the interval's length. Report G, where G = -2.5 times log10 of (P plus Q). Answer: -3.68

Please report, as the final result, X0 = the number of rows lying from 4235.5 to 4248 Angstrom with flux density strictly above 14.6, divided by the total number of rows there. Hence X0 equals 0.31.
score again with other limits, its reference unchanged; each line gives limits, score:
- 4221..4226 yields 15.6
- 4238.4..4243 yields 14.6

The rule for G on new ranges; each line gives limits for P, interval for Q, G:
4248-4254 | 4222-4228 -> -3.60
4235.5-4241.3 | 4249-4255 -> -3.63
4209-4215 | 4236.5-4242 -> -3.67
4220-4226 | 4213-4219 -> -3.67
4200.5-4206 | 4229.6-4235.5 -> -3.65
